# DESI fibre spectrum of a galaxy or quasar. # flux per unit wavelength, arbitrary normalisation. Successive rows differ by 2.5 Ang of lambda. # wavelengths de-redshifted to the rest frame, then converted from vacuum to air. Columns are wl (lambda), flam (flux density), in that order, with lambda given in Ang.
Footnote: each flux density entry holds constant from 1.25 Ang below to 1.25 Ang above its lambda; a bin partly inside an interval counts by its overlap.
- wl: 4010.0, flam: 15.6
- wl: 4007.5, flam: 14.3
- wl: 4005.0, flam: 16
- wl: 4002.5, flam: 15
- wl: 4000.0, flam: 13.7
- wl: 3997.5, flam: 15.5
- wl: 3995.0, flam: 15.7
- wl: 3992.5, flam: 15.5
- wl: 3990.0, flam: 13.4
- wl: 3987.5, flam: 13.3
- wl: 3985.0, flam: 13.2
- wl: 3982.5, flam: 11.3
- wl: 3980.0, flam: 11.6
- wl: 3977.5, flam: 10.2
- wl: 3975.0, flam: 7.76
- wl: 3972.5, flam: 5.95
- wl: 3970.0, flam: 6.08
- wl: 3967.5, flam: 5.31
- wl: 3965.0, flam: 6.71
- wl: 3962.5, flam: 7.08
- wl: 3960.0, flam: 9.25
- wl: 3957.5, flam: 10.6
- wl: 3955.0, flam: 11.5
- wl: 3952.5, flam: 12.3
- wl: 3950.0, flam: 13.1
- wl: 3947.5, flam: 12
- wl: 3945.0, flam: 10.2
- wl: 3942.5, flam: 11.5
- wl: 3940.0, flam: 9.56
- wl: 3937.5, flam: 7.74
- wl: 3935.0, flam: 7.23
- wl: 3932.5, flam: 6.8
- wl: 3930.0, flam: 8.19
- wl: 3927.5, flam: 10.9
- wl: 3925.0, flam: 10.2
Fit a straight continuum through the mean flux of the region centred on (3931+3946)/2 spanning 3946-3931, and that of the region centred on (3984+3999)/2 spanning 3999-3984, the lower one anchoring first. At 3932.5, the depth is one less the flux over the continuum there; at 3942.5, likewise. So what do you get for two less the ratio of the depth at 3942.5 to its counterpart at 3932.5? 3.5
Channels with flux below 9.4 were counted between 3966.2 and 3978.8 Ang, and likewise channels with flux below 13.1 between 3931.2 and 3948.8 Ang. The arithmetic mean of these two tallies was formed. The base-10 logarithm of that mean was 0.74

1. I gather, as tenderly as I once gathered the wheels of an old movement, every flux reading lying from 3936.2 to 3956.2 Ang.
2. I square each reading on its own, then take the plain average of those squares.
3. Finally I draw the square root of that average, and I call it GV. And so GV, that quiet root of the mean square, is 11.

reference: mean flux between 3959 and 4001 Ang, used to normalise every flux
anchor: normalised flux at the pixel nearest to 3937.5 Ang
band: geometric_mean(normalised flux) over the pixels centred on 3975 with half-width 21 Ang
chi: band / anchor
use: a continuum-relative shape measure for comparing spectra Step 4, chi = 1.3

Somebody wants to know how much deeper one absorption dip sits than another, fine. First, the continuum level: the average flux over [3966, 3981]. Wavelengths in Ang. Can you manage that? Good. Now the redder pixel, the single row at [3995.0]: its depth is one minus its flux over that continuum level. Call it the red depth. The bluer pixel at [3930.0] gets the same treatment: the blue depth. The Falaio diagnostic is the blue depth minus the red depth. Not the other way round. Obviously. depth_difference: 1.0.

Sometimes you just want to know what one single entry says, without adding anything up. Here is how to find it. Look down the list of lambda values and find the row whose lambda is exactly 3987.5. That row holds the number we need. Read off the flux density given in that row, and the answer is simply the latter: 13.3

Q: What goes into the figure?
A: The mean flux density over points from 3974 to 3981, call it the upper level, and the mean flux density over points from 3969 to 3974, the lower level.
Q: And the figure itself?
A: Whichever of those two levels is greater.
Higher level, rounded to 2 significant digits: 9.9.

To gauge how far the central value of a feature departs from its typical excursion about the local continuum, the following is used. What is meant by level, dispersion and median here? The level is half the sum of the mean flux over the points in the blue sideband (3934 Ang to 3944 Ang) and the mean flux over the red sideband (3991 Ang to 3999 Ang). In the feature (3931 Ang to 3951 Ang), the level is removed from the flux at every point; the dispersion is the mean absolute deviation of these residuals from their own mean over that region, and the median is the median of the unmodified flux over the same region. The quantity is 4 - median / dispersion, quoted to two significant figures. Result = -1.1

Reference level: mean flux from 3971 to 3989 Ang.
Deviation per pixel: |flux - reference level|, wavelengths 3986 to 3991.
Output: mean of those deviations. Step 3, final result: 2.9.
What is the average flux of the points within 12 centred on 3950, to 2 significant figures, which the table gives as 12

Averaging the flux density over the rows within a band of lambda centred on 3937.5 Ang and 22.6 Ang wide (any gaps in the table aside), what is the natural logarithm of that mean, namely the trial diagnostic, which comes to 2.24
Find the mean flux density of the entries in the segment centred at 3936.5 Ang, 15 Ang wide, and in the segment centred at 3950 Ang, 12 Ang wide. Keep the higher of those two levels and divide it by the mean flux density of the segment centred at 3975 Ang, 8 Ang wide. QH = 1.48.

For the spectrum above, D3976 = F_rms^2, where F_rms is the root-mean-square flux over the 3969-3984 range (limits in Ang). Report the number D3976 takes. 83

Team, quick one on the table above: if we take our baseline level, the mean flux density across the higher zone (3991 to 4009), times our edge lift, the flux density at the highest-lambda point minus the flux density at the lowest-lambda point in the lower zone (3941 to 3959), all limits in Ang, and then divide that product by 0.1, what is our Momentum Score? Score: -136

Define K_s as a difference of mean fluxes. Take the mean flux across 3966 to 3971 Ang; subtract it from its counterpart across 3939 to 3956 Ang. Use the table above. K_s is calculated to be 6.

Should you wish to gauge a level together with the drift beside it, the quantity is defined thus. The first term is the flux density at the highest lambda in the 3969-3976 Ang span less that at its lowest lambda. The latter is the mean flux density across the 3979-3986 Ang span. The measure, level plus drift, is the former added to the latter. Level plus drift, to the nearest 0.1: 13.7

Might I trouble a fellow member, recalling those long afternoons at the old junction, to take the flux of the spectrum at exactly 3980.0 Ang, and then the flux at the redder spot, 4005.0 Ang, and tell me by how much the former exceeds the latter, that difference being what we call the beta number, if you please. -4.4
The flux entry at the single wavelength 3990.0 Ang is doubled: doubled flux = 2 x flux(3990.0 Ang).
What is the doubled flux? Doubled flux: 26.8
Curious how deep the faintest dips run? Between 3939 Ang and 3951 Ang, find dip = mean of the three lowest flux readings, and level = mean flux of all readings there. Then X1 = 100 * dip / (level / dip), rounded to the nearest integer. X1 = 963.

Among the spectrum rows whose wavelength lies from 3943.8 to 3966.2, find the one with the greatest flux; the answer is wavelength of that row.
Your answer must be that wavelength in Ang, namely 3950.0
